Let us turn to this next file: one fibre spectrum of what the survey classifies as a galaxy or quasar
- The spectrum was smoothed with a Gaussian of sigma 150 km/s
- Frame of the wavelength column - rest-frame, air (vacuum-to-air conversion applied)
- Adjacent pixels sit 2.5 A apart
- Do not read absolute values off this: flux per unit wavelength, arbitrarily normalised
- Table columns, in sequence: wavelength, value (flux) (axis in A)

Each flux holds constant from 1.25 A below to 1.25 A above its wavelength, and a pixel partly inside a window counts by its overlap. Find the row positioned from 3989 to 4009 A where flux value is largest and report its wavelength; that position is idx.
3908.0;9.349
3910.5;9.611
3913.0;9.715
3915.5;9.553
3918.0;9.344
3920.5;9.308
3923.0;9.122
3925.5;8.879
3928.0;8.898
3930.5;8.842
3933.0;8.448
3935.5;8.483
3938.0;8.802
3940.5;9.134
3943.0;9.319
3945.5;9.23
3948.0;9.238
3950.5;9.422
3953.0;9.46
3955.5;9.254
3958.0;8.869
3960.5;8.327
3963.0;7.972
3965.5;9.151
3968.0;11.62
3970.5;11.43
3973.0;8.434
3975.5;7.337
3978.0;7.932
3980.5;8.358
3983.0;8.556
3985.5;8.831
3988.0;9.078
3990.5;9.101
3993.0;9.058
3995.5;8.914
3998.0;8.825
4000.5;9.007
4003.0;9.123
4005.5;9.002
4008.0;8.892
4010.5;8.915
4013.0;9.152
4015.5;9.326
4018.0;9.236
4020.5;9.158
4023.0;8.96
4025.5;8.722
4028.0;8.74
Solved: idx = 4003.0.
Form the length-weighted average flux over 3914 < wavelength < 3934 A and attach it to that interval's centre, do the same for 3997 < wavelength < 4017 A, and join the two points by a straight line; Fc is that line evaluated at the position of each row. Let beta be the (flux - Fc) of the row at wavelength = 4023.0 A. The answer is -0.07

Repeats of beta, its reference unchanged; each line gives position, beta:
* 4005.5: -0.03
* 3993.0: 0.02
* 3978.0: -1.11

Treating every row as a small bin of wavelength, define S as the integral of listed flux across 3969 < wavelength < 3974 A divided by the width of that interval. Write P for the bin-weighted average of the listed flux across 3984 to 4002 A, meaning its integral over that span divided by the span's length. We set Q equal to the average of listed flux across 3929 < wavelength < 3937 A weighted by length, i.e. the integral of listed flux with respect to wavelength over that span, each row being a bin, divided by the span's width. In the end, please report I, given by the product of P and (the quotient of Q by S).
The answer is 7.7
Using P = 8.97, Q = 8.6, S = 10.1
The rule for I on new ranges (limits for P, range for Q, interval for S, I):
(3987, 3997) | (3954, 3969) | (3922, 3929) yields 9.2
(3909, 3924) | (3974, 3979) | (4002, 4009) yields 8.0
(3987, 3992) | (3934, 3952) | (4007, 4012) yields 9.3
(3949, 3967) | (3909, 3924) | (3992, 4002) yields 9.5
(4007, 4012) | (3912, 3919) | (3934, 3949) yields 9.4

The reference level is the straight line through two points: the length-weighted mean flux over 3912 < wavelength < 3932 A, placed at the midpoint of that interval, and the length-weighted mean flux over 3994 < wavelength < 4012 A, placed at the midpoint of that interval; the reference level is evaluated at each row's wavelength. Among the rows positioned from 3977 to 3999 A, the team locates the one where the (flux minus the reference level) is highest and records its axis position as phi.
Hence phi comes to 3990.5 A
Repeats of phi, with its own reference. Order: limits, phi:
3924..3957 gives 3953.0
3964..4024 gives 3968.0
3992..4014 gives 4013.0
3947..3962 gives 3953.0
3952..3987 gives 3968.0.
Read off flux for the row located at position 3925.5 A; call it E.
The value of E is 8.879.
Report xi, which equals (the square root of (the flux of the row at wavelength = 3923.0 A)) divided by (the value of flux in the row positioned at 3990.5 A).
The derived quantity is 0.332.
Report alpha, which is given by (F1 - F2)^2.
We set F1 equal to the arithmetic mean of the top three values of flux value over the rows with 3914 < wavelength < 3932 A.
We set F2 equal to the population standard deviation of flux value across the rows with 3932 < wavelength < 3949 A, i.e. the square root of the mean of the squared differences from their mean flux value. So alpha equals 82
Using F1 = 9.40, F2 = 0.34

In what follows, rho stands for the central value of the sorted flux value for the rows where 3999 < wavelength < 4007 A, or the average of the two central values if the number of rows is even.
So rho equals 9.01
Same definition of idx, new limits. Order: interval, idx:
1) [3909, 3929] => 3913.0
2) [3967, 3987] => 3968.0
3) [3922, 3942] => 3940.5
